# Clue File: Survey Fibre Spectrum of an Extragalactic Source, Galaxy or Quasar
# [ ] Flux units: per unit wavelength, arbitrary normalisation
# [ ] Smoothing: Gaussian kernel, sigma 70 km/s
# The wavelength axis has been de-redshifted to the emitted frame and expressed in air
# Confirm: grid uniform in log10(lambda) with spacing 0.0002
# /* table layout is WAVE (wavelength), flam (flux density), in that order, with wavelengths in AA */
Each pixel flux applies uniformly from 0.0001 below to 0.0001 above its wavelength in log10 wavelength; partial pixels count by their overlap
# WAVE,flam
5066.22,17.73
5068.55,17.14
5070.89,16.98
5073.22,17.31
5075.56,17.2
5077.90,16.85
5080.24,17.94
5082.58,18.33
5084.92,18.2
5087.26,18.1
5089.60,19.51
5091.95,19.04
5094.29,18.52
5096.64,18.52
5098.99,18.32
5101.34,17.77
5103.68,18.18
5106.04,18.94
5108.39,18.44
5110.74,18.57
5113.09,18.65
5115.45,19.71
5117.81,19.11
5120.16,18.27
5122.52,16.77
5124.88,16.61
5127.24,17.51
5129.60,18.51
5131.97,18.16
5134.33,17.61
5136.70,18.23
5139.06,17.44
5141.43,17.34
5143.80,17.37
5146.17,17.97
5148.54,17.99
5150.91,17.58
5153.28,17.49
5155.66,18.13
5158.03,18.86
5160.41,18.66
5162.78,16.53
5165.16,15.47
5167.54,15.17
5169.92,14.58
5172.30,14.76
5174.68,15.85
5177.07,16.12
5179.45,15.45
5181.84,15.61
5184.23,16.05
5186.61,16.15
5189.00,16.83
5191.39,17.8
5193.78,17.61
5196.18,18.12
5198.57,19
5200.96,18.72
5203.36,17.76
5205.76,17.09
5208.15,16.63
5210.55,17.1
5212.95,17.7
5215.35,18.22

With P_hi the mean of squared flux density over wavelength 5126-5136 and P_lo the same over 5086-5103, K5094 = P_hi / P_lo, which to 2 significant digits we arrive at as 0.94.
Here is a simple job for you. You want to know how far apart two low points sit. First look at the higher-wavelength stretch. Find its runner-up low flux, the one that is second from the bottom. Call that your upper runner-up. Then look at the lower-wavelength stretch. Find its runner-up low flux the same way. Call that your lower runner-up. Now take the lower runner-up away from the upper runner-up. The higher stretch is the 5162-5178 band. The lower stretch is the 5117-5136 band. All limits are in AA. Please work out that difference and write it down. -2.0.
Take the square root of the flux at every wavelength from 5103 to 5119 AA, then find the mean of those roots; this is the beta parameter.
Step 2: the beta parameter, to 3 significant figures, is 4.34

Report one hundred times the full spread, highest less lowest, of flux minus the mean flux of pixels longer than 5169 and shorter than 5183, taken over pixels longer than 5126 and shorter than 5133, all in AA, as 100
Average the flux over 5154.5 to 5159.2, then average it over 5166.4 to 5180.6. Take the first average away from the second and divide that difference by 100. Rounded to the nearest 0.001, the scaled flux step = -0.032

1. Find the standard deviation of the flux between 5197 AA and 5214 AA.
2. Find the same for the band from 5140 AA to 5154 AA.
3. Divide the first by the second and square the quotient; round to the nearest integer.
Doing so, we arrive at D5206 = 9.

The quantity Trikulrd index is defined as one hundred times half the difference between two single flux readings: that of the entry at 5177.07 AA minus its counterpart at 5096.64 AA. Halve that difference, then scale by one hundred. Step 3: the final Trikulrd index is -120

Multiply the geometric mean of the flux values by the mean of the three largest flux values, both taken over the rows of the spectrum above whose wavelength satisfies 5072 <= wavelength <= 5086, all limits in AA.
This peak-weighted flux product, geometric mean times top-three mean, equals 320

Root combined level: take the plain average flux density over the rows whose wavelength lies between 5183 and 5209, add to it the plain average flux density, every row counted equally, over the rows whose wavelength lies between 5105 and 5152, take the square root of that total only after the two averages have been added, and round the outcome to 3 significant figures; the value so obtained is 5.96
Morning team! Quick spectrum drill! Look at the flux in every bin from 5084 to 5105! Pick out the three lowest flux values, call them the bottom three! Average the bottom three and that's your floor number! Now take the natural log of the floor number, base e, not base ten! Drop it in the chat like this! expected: 2.89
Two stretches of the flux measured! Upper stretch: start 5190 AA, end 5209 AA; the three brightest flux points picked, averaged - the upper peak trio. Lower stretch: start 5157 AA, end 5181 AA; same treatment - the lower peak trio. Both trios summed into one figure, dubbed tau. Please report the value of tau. 36.6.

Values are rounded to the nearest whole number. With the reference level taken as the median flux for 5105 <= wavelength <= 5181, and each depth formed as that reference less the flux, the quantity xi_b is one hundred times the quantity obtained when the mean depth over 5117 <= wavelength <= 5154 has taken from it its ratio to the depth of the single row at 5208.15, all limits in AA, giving 1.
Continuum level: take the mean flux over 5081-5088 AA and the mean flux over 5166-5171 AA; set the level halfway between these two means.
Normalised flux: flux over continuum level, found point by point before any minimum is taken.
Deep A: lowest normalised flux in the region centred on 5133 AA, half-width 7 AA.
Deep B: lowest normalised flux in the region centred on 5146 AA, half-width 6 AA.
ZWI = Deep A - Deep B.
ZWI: 0.0060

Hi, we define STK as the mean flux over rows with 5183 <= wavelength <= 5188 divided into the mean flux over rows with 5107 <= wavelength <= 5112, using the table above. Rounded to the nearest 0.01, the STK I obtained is 1.15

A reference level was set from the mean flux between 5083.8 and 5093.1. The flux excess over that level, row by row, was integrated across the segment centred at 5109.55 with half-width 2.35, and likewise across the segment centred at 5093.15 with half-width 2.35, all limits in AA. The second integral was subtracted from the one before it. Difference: -1.3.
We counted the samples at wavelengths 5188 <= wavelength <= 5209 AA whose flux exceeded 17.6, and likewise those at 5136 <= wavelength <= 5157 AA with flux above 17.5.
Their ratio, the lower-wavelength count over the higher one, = 0.8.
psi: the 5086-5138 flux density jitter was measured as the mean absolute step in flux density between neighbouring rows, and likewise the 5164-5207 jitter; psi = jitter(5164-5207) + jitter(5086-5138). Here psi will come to 1.13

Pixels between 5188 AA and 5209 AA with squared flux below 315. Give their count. 4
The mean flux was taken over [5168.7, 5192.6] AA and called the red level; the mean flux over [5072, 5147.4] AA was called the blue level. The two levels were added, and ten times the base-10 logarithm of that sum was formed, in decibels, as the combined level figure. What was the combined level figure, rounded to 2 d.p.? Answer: 15.32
